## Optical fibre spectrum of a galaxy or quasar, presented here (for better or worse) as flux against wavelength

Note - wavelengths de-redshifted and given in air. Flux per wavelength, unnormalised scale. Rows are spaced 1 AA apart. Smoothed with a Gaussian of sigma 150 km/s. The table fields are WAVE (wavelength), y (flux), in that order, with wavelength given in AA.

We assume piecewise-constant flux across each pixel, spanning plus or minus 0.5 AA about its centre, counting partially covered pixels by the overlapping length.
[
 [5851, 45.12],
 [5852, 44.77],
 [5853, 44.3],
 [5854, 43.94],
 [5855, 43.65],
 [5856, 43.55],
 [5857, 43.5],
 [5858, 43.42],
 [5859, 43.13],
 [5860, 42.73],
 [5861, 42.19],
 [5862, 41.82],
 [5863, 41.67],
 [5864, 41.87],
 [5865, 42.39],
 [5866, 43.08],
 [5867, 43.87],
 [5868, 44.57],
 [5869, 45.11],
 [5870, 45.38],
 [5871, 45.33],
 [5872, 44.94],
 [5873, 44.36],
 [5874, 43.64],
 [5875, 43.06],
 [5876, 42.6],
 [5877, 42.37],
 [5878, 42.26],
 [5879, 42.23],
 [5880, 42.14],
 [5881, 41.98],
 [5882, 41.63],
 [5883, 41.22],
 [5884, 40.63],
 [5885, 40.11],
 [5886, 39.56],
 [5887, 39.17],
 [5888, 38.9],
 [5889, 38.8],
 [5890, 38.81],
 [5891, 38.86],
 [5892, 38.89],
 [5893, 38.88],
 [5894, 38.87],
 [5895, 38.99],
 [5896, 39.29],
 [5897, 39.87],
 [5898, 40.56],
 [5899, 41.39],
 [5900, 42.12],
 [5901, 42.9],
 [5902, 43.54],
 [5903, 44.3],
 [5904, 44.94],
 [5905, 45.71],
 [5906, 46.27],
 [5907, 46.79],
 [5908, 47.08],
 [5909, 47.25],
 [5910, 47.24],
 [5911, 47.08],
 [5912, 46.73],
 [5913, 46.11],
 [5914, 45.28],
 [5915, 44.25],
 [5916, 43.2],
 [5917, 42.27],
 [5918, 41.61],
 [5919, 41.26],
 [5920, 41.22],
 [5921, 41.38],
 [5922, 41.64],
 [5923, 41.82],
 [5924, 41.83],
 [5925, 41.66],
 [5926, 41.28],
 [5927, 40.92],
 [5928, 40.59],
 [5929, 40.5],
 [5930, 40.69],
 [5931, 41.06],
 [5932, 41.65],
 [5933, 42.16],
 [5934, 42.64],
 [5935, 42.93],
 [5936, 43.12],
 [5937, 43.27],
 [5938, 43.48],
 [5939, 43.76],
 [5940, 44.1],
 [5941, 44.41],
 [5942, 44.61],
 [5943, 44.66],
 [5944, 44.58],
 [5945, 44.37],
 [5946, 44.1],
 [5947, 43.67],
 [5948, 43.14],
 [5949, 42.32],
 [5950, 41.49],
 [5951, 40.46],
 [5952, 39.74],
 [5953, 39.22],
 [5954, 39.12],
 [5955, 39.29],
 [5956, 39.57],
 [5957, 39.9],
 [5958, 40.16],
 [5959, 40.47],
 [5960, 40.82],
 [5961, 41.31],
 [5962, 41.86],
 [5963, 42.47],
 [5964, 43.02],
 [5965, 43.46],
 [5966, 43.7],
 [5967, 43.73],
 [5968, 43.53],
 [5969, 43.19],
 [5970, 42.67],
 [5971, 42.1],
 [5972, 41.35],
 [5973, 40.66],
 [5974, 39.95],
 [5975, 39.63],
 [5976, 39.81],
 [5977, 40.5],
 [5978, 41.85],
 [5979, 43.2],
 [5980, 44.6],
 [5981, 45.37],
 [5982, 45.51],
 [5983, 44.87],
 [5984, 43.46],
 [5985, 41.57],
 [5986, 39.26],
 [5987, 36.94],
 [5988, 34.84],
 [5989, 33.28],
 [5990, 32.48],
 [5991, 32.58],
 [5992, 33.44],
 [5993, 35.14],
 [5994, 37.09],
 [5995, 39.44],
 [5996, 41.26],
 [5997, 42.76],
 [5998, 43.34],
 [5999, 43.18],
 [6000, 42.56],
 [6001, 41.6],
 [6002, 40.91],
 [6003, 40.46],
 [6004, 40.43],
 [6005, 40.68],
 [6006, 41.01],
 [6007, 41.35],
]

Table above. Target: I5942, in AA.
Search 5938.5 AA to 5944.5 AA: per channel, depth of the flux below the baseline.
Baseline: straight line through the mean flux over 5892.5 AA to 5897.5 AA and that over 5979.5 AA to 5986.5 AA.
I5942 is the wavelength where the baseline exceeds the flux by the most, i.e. 5939 AA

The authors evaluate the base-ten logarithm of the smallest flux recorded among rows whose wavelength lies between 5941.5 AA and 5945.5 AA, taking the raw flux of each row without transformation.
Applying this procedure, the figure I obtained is 1.65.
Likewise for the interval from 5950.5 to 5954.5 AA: 1.59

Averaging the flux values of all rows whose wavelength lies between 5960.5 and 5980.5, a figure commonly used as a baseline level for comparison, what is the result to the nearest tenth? 42.1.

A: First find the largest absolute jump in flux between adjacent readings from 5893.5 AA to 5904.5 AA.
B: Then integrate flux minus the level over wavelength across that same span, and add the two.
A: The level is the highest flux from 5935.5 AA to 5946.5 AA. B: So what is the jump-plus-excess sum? -34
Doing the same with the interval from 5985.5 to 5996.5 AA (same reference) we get -93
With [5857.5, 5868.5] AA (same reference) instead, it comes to -20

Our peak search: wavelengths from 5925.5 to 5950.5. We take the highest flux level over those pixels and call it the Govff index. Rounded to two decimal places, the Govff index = 44.66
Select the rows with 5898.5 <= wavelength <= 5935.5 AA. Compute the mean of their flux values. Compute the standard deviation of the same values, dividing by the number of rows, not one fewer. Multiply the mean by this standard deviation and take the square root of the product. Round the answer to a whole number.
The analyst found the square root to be 10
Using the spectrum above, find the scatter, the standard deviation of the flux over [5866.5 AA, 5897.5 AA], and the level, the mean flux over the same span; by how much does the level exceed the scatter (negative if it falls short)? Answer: 39.2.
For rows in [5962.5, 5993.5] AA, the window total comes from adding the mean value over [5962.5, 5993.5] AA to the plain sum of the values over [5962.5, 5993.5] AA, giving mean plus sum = 1299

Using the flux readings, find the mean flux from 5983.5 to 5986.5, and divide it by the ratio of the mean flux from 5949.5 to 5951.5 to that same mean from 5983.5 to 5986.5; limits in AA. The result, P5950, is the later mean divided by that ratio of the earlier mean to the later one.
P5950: 42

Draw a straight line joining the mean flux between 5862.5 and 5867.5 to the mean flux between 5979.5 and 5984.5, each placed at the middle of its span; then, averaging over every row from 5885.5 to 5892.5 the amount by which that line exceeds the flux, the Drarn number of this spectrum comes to 4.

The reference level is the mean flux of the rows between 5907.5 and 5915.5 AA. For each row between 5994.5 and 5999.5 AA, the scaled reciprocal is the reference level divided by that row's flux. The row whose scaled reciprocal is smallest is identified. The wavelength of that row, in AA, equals 5998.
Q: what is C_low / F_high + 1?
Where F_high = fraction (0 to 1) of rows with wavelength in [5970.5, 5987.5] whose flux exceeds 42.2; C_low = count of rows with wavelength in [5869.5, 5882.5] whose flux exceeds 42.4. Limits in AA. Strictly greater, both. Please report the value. 21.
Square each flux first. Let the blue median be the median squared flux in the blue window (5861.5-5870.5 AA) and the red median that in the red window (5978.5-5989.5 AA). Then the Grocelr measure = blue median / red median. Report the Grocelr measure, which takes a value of 0.99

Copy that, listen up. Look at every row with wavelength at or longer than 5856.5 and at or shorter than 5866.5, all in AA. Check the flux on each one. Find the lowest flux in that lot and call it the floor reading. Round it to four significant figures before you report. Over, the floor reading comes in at 41.67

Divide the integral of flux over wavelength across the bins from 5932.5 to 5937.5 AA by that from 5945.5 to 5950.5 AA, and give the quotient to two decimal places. 1.00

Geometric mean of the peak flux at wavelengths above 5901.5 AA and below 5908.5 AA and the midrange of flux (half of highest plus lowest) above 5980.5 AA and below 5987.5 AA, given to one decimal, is 44.1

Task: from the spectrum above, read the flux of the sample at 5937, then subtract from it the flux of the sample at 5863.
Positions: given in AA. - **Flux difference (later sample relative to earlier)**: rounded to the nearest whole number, 2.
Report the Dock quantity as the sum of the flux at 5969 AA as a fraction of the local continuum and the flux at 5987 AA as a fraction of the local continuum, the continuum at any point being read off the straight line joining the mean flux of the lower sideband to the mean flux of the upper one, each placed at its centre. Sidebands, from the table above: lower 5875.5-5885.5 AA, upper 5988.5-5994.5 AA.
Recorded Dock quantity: 2.29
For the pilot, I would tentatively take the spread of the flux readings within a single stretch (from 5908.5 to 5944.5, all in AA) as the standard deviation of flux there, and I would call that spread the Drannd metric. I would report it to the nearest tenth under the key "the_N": 2.0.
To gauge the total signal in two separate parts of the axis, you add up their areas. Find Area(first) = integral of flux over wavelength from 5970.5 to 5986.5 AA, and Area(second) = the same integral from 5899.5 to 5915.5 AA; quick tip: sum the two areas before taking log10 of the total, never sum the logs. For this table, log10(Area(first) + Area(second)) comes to 3.15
